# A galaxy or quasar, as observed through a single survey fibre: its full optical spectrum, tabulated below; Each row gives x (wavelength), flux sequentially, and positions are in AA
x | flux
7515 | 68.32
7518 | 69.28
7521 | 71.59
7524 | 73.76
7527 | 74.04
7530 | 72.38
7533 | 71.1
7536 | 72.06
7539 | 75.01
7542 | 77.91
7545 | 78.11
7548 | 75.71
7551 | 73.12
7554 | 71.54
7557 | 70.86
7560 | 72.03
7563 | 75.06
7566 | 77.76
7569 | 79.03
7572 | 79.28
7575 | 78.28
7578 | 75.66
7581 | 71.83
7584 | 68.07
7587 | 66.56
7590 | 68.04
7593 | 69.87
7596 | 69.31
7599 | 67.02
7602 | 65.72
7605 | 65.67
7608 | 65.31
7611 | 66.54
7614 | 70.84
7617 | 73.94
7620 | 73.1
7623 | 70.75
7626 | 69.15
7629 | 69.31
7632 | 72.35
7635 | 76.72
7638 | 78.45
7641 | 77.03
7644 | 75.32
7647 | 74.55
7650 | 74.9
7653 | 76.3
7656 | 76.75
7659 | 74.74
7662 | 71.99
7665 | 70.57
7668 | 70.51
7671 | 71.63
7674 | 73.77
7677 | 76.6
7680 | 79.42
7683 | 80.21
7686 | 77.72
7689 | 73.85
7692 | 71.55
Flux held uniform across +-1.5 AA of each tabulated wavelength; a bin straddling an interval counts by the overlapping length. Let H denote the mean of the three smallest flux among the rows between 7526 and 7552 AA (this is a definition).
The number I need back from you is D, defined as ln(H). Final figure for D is 4.27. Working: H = 71.8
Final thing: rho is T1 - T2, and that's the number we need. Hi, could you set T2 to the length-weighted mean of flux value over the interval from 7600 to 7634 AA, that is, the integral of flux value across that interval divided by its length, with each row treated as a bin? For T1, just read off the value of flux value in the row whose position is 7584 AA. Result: -1.3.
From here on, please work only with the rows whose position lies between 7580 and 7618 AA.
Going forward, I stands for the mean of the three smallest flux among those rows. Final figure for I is 66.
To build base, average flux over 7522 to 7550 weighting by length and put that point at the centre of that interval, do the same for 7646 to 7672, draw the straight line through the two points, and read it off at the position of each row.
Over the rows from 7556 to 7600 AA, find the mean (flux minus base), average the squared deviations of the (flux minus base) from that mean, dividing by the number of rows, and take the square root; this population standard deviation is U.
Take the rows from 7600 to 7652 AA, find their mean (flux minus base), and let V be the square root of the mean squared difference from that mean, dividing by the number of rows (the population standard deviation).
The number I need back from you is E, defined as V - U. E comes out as -0.1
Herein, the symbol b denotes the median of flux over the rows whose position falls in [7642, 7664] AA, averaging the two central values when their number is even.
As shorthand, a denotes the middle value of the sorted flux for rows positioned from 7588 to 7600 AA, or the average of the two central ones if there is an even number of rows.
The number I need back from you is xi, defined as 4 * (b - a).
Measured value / 25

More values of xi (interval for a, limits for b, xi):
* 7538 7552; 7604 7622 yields -28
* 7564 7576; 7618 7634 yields -32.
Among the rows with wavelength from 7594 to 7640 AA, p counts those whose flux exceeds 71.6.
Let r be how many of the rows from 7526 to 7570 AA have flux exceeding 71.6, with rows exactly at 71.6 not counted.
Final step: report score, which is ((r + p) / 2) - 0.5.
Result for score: 8.0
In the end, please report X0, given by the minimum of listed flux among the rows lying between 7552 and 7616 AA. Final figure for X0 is 65.31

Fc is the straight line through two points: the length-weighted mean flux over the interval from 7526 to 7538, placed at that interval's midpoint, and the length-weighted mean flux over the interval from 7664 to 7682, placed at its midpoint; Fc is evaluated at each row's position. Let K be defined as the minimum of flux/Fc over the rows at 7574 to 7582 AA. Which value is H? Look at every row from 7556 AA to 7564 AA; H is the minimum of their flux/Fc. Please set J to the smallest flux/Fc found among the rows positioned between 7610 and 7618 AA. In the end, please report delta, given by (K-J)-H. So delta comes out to -0.90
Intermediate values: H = 0.97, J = 0.91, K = 0.98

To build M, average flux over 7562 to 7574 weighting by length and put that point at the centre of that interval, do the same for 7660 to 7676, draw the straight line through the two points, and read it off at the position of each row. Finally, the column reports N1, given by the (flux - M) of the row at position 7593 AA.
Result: -7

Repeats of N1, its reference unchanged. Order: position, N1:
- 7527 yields -6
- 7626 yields -5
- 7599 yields -9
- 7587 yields -10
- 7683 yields 9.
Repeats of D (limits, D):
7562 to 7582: 4.31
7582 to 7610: 4.18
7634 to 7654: 4.32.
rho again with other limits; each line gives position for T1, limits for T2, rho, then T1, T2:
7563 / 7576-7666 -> 3.5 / 75.06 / 72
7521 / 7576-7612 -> 3.1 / 71.59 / 68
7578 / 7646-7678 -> 1.9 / 75.66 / 74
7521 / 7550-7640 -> -0.1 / 71.59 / 72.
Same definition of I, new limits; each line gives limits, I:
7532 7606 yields 66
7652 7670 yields 71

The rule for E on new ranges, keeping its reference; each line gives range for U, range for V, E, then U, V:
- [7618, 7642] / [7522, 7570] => -0.8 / 3.4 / 2.7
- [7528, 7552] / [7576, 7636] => 0.8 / 2.5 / 3.3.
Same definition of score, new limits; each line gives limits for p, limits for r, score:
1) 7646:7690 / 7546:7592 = 11.0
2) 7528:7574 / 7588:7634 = 7.0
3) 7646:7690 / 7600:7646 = 9.5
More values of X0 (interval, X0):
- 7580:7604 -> 65.72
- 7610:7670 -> 66.54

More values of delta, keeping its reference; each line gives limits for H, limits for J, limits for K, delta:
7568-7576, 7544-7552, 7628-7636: -1.14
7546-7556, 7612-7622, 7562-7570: -0.92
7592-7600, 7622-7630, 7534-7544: -0.86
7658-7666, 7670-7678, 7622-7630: -0.98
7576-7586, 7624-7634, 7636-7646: -0.85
